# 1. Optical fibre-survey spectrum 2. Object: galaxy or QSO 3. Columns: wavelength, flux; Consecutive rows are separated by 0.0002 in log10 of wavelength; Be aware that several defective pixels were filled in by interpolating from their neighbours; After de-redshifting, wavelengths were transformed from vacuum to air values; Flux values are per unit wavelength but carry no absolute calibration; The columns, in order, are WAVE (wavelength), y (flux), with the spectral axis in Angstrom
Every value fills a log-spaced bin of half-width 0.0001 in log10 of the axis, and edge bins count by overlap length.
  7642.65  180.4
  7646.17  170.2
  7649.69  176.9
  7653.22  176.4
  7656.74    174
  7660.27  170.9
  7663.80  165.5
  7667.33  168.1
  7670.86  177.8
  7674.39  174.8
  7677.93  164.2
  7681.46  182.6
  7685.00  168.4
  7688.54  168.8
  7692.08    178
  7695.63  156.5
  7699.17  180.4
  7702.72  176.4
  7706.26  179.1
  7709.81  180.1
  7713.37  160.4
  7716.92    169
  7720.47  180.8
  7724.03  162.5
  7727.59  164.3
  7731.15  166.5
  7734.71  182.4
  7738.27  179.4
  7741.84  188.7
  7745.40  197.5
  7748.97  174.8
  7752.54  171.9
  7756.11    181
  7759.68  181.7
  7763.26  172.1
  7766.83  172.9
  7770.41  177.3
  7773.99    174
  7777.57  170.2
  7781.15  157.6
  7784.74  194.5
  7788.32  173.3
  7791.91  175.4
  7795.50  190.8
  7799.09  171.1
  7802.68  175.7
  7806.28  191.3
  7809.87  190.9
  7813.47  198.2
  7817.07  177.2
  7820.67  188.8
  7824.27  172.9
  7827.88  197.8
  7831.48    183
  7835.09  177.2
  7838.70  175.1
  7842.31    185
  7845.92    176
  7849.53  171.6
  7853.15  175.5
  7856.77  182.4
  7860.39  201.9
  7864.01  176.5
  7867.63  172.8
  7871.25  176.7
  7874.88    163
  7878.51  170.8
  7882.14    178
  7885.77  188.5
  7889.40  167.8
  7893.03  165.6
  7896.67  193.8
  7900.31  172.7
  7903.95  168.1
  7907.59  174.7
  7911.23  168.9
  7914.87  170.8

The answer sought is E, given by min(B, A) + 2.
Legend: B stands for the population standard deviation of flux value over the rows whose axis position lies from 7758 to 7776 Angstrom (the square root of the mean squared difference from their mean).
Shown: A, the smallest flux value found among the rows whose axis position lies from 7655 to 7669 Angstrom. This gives 5.5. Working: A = 165.5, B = 3.5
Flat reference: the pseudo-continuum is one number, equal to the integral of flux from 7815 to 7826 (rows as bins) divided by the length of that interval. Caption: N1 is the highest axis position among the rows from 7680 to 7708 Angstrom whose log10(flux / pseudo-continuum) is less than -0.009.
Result 7702.72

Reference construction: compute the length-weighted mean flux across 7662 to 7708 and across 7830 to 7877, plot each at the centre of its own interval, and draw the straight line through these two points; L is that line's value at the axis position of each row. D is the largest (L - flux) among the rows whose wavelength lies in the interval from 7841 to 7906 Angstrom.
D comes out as 16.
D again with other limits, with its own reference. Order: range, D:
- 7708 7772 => 13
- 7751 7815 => 18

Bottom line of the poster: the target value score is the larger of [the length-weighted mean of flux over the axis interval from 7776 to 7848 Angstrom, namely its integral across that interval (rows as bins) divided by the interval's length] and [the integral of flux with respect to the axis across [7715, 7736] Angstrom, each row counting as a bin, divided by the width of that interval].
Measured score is 181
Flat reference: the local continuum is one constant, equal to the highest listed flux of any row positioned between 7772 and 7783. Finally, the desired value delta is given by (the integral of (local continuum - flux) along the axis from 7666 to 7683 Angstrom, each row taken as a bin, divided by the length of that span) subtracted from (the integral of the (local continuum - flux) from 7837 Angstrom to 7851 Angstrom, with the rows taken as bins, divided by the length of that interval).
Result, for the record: -4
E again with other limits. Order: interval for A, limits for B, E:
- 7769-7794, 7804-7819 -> 9.6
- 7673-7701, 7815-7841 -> 10.2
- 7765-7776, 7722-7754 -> 13.1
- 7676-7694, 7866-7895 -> 9.6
